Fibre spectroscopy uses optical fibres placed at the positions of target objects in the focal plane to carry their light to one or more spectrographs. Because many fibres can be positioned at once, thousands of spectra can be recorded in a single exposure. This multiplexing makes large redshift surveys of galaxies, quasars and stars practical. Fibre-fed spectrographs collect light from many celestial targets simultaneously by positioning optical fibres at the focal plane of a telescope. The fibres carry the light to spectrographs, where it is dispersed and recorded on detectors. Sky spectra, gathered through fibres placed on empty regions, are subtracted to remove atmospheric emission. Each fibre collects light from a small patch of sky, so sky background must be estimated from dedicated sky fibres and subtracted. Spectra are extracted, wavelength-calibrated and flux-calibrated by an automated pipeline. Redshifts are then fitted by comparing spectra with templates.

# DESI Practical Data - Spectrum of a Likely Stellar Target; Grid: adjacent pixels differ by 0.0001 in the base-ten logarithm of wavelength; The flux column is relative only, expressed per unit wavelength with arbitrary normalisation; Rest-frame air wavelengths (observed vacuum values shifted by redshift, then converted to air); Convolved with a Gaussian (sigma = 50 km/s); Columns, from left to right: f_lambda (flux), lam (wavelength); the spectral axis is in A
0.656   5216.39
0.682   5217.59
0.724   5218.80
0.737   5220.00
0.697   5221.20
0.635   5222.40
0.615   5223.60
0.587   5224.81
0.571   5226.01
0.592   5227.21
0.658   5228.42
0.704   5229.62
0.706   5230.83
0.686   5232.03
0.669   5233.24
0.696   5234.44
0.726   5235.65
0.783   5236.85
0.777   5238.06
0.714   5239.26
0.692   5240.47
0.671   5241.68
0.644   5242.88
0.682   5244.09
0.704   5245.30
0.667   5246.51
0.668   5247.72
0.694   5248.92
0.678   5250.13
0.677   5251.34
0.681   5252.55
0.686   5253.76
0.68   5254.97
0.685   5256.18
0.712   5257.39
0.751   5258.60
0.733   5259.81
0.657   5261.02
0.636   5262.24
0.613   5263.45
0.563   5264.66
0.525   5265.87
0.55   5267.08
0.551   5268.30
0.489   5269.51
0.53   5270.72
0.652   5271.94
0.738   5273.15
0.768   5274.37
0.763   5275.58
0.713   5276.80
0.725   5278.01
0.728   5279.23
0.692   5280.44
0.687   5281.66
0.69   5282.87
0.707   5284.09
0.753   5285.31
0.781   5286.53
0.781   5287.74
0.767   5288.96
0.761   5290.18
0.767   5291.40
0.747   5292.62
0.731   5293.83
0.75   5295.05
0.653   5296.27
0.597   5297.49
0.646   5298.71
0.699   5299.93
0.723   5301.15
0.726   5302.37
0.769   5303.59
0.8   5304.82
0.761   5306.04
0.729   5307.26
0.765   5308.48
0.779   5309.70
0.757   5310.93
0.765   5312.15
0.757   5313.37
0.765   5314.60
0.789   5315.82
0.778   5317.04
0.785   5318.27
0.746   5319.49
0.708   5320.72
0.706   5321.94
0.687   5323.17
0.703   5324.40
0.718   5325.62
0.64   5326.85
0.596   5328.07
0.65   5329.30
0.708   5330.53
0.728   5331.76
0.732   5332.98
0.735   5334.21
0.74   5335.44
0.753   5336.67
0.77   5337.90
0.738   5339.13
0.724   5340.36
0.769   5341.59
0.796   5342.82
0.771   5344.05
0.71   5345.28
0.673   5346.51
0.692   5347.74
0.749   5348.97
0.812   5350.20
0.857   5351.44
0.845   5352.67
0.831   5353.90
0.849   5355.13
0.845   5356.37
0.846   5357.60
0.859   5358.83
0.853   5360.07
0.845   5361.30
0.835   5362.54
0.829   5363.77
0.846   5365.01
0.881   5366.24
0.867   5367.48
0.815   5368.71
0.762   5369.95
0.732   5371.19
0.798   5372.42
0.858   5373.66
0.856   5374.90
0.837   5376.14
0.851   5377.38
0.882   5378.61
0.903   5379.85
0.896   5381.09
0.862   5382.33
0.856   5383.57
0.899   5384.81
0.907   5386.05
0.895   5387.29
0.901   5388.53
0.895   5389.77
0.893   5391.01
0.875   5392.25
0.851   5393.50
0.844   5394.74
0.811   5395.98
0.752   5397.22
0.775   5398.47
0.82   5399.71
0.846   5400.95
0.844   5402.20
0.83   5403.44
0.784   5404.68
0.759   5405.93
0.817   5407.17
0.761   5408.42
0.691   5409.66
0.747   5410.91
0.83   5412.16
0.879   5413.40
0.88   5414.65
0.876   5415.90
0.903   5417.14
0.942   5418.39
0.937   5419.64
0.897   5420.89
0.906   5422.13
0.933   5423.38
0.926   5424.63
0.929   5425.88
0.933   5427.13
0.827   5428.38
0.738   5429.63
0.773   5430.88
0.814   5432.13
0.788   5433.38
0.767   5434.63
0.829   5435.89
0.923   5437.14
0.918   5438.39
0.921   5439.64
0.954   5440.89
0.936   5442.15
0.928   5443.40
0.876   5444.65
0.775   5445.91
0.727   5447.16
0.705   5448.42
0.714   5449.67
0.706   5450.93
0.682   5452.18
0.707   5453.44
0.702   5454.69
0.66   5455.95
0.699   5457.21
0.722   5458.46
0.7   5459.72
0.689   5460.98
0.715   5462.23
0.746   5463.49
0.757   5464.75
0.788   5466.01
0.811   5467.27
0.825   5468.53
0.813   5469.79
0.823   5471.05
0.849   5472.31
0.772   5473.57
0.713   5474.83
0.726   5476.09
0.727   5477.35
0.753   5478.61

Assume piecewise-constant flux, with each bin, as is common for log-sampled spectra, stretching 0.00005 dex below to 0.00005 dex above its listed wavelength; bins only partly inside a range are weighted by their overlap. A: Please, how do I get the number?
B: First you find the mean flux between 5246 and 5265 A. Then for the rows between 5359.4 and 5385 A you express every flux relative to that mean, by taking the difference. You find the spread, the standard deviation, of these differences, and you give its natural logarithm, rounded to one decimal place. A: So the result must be -3.2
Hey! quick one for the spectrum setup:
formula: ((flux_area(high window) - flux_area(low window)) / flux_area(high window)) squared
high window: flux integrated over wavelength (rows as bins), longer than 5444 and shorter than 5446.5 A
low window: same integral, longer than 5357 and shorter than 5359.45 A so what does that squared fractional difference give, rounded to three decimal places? 0.000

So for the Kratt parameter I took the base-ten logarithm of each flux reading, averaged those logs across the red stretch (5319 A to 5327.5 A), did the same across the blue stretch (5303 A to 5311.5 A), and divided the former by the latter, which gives 1.3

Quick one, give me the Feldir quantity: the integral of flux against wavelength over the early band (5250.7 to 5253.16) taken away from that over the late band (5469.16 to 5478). 5.2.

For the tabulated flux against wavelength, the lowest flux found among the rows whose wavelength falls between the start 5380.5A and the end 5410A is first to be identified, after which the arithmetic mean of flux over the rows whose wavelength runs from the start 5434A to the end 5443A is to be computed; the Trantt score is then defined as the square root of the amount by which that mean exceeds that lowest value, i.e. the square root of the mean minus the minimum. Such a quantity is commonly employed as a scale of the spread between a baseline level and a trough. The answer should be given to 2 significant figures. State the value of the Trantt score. 0.45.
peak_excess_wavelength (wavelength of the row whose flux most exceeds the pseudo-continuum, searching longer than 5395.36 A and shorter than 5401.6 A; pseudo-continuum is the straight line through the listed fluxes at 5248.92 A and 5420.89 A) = 5400.95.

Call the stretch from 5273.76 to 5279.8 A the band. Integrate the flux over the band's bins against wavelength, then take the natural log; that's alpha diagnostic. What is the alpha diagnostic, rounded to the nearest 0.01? 1.50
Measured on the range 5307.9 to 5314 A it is 1.54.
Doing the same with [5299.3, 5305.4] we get 1.51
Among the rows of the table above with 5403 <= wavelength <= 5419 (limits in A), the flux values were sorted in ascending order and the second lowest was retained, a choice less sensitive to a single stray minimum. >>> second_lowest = 0.747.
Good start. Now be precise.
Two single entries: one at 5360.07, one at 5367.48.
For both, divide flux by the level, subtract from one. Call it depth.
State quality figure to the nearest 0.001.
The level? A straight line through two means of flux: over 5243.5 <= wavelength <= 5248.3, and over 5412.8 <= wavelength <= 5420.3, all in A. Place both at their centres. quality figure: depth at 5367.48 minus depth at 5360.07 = -0.005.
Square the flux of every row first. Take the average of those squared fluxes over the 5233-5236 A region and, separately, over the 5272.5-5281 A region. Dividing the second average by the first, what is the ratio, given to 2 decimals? 1.10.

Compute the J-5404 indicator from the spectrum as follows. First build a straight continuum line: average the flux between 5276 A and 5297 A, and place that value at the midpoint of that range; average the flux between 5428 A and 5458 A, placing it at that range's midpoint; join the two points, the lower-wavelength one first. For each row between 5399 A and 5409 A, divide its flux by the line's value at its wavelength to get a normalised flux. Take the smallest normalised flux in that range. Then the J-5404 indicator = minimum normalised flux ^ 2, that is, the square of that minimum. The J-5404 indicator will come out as 0.95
